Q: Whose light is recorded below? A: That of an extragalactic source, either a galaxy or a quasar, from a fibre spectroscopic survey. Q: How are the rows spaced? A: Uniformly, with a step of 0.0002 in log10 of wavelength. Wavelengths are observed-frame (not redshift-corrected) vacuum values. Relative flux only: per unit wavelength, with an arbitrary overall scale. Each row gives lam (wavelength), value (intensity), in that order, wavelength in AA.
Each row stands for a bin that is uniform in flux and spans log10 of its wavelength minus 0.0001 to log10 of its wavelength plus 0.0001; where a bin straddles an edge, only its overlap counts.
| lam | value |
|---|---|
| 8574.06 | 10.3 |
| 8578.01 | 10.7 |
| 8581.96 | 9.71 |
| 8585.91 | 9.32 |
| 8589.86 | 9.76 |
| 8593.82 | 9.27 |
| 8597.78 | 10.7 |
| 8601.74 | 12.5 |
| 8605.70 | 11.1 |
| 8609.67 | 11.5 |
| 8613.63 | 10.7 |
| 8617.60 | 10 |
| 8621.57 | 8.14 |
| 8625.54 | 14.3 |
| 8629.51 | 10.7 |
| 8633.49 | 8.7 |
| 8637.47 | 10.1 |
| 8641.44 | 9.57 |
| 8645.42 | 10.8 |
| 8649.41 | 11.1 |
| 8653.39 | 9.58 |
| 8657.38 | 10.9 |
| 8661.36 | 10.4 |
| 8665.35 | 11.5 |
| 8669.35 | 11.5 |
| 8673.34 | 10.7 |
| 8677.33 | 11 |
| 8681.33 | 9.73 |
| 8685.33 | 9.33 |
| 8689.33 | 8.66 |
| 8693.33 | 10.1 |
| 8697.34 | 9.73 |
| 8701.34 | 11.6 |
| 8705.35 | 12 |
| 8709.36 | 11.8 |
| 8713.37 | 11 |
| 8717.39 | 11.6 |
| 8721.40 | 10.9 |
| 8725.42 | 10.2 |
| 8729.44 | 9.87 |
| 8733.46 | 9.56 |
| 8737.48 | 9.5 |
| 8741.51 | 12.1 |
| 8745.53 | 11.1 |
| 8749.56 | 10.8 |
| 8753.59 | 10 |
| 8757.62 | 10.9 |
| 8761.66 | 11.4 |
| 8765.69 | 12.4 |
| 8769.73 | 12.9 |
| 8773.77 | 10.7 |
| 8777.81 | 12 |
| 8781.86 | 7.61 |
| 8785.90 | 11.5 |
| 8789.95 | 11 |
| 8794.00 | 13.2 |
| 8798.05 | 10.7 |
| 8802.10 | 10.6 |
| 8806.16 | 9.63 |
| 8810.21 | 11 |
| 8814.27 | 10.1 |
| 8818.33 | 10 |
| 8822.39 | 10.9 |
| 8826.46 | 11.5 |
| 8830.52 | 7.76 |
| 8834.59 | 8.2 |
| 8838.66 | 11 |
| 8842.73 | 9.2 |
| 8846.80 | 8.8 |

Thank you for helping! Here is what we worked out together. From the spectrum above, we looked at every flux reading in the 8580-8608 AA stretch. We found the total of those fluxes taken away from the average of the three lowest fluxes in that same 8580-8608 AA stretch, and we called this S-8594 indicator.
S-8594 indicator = -62.9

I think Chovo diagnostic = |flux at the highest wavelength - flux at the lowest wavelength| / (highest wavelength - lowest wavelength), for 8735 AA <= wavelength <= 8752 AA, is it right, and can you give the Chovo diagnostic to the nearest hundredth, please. 0.11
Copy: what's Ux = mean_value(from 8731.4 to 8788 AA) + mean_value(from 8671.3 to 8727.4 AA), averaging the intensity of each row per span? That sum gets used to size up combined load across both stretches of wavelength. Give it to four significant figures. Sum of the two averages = 21.49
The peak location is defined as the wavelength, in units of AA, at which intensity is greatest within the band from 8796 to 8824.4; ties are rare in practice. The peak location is 8810.21 AA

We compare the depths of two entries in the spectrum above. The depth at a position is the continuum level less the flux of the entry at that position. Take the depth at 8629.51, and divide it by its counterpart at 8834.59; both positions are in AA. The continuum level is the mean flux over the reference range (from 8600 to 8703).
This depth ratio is -0.1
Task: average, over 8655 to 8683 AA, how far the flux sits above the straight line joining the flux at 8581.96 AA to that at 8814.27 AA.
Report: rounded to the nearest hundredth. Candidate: 0.96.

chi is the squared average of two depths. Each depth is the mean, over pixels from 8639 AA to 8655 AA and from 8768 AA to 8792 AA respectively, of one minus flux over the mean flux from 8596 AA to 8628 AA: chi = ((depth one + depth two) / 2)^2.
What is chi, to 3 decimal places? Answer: 0.002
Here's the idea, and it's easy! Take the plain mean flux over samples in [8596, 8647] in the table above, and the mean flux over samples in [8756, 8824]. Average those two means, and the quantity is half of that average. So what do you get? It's 5.41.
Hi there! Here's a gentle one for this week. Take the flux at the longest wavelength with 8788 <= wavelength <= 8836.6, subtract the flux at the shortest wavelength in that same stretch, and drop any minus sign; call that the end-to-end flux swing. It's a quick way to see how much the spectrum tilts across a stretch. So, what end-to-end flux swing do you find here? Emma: 2.8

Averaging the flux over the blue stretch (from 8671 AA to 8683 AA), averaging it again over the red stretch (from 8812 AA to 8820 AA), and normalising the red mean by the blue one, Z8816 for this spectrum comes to 0.96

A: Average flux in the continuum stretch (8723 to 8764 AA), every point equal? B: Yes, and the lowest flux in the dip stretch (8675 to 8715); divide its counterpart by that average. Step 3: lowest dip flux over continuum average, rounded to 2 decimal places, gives 0.82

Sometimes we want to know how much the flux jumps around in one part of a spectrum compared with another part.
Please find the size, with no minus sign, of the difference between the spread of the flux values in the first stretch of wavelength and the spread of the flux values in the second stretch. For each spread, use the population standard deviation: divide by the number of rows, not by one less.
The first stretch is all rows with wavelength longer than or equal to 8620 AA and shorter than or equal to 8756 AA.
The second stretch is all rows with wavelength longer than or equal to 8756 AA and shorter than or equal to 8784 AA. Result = 0.44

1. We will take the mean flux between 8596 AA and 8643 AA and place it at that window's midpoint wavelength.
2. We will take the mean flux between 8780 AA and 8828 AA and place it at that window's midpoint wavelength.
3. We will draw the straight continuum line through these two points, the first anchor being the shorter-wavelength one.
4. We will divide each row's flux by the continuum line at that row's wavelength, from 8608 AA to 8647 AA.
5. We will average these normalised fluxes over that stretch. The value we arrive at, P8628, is 0.98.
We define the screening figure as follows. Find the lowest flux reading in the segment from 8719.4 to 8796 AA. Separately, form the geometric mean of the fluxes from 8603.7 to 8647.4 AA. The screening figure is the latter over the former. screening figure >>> 1.37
